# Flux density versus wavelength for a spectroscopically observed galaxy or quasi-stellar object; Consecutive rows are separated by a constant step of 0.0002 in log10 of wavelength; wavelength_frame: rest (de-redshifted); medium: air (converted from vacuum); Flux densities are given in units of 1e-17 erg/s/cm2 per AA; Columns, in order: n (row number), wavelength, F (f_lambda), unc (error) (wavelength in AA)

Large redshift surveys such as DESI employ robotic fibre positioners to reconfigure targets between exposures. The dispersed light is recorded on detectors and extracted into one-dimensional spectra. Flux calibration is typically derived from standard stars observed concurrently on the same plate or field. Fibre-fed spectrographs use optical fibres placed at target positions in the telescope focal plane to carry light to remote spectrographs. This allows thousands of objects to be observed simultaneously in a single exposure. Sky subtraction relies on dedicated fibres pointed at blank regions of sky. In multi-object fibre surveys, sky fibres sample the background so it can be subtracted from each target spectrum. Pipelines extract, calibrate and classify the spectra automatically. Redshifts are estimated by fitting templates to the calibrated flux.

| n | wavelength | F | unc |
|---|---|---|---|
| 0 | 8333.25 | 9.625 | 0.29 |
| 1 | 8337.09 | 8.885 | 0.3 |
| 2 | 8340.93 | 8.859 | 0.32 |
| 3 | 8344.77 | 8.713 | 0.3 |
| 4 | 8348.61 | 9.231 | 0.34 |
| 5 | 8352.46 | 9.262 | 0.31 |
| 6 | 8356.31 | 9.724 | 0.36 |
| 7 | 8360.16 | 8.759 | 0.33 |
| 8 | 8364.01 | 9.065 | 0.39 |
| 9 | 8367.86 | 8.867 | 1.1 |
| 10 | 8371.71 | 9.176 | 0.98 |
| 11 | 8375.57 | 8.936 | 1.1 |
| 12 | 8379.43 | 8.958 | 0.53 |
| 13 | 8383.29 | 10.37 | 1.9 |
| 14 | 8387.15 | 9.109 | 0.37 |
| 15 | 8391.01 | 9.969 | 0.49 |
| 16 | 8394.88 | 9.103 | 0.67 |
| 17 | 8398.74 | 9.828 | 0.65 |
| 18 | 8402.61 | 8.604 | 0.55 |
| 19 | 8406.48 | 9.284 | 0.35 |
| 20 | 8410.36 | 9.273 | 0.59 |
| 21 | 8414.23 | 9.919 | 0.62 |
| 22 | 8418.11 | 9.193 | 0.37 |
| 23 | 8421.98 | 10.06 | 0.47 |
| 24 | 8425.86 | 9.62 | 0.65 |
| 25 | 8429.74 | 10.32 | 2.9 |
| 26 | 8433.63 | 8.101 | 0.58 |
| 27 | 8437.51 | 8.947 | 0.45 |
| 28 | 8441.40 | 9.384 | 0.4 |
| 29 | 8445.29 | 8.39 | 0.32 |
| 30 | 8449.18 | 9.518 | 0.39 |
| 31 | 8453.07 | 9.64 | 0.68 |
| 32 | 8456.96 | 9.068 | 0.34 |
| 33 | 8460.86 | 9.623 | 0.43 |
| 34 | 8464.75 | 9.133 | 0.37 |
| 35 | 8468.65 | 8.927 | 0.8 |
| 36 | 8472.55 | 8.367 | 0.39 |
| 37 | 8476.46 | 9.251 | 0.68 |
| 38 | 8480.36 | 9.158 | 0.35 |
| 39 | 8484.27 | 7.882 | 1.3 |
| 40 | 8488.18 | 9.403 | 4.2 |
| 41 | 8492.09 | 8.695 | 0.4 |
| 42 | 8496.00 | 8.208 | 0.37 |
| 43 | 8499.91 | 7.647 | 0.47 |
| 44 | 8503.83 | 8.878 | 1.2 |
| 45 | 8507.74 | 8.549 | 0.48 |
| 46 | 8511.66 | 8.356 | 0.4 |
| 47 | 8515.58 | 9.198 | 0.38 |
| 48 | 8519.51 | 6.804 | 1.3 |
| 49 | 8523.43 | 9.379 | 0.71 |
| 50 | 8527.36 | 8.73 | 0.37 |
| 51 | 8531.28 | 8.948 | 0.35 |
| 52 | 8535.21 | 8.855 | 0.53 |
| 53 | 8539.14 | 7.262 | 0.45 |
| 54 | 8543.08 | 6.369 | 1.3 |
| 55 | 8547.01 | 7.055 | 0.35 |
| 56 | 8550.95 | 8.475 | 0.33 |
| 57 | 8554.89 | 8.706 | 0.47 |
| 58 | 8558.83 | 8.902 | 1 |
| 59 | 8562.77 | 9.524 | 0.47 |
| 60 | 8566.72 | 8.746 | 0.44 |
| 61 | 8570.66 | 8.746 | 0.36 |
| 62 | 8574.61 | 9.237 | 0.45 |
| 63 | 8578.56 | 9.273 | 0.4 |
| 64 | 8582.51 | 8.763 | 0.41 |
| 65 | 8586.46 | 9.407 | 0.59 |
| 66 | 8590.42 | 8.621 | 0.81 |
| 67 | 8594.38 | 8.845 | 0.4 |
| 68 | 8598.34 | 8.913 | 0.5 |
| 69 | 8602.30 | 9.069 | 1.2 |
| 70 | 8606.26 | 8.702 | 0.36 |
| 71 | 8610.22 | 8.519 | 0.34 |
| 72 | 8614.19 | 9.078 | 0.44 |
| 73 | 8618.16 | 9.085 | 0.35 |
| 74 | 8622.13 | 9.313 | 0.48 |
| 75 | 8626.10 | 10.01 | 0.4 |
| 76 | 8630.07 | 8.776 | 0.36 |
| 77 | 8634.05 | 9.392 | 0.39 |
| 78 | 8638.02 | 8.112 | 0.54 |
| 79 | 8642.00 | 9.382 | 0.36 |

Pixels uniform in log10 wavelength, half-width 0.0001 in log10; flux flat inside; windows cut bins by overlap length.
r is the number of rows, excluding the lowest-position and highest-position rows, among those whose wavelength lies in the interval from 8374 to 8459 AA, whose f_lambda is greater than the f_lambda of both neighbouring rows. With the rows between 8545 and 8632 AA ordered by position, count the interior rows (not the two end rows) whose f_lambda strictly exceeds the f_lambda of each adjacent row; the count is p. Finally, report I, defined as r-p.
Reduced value 4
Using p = 5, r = 9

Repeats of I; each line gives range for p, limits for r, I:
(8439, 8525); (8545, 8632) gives -1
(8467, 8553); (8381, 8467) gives 3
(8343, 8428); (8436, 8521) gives -2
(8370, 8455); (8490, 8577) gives -3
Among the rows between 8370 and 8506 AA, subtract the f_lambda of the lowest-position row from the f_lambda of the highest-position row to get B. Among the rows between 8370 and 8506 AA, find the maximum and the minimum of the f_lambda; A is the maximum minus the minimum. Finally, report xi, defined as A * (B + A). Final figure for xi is 6.6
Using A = 2.7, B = -0.3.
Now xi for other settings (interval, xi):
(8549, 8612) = 1.1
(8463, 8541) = 1.9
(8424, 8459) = 3.7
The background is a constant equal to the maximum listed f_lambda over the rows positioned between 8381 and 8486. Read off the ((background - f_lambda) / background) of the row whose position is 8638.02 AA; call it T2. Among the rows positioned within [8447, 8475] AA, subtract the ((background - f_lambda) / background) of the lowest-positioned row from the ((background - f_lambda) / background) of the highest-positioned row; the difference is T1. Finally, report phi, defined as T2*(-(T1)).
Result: -0.024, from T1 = 0.11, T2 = 0.22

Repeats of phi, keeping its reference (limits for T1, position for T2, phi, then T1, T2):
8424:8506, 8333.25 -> -0.005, 0.07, 0.07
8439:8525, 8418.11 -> 0.000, 0.00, 0.11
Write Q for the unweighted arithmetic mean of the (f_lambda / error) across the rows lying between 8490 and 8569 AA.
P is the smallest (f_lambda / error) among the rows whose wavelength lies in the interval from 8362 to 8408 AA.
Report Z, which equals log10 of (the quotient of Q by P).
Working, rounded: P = 5.5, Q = 17.5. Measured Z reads 0.51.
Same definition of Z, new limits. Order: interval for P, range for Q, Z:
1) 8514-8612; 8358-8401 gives 0.50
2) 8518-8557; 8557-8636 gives 0.61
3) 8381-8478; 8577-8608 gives 0.70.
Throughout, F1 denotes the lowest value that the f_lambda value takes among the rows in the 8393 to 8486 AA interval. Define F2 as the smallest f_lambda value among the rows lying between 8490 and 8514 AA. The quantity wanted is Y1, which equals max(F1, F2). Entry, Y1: 7.9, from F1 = 7.882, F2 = 7.647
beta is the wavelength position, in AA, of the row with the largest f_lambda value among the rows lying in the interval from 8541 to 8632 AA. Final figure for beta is 8626.10 AA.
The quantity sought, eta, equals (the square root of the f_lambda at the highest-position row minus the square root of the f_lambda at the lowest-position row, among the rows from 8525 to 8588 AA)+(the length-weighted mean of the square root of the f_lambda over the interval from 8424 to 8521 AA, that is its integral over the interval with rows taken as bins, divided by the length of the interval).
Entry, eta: 3.08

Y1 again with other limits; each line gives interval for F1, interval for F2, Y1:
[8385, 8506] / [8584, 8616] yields 8.5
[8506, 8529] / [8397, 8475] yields 8.1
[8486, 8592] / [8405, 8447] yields 8.1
